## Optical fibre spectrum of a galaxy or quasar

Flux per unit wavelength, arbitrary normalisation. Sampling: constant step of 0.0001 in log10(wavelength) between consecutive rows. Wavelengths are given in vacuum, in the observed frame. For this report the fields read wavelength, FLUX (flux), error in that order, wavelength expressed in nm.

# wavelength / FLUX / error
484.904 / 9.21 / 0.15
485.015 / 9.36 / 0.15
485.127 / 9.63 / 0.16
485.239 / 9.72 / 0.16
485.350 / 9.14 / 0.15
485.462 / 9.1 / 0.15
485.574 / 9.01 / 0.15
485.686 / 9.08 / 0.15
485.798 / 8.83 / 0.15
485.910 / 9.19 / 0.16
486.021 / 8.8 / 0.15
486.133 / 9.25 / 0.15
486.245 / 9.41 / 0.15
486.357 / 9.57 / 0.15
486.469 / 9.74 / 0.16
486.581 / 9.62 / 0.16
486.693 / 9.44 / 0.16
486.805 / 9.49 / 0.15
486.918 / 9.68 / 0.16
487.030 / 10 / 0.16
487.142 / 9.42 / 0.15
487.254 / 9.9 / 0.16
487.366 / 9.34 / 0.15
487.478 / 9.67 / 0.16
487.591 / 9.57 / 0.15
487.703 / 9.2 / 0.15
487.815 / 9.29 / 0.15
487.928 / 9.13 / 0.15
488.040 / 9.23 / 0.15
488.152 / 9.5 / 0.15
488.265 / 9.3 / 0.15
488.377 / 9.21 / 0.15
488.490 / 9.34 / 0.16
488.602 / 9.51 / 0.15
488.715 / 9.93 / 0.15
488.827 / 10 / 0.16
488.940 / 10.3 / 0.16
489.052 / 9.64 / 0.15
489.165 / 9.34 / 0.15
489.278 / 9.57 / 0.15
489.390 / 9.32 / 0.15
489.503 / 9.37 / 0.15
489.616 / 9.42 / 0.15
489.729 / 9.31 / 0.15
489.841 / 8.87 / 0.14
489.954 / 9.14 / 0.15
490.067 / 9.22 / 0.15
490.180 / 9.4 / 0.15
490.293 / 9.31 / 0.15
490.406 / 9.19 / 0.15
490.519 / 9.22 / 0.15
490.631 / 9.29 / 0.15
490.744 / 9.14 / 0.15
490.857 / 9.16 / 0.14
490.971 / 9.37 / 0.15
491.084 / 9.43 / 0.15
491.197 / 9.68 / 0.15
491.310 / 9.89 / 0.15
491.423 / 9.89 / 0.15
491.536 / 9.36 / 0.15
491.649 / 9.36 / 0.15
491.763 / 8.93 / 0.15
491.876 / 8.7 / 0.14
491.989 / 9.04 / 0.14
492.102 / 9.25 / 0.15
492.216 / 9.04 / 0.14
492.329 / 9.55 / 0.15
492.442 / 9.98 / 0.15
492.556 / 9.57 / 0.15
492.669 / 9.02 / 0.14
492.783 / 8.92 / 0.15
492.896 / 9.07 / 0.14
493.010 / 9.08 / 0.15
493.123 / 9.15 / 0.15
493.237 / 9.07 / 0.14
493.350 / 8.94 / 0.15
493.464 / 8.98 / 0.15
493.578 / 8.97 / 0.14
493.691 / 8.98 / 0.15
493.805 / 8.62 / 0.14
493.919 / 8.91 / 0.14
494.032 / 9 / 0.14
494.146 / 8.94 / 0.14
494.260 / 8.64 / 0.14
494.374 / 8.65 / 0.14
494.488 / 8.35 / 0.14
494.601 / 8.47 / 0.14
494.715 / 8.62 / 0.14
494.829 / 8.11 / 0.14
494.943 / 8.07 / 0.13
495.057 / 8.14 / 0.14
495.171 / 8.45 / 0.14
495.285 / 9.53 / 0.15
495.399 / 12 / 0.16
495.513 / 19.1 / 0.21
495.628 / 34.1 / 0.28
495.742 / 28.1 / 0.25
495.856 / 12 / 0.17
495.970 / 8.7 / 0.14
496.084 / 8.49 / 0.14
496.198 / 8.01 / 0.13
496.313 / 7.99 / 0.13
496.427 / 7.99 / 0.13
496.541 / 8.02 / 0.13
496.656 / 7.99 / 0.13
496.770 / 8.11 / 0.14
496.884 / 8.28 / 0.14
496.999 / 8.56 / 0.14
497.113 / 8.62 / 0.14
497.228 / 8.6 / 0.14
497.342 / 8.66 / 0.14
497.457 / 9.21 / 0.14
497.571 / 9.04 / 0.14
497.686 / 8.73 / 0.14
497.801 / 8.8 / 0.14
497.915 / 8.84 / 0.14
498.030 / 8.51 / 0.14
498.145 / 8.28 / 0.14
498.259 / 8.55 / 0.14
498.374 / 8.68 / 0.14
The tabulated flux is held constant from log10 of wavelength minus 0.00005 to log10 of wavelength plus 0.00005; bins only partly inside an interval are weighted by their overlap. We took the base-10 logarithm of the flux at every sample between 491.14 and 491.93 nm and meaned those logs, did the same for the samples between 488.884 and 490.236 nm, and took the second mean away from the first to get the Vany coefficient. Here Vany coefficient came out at 0.00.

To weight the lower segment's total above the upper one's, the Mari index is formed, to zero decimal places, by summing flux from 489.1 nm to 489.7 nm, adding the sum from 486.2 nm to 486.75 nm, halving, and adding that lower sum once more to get 95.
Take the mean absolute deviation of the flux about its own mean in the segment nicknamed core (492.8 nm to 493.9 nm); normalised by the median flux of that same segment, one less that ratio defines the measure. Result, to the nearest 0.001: 0.989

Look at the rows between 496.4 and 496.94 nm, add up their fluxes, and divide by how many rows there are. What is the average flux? 8.1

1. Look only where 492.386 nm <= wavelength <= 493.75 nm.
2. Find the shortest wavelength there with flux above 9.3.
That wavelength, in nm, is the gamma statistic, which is 492.442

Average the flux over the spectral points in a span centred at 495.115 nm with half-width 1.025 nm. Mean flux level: 12.0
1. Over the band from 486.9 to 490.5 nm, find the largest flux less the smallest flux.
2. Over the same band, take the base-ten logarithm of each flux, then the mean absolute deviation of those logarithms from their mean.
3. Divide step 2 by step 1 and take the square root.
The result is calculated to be 0.087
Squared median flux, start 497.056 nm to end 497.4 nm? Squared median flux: 74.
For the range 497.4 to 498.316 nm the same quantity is 77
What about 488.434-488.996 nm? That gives 99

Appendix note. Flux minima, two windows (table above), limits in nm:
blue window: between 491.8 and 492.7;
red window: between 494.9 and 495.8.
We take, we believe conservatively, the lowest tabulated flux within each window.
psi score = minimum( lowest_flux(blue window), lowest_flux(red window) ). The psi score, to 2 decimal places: 8.07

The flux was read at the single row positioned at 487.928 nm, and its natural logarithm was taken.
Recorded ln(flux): 2.21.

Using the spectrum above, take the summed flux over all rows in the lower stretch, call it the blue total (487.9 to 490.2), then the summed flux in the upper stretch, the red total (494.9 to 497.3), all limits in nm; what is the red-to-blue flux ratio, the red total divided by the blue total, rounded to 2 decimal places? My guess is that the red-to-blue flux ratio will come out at 1.21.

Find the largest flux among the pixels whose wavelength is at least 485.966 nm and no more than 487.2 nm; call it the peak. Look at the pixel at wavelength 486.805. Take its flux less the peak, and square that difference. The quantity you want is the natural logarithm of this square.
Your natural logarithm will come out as -1.3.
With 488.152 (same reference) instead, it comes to -1.4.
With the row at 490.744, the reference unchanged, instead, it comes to -0.3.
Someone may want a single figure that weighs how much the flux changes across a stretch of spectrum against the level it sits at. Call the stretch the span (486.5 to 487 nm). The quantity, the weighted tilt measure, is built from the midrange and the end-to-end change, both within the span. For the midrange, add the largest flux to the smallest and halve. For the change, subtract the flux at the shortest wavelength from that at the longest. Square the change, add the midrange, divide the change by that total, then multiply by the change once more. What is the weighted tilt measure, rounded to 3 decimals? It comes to 0.000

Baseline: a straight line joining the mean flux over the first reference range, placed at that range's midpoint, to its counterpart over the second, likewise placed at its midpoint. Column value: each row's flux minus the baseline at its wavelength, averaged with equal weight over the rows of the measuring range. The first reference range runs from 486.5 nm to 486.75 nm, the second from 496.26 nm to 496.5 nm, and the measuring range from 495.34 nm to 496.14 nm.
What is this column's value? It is 9.4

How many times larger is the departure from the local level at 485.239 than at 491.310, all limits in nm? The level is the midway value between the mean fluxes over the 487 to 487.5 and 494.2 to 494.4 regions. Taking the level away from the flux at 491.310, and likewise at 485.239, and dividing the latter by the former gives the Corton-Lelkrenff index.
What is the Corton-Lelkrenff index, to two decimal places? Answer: 0.77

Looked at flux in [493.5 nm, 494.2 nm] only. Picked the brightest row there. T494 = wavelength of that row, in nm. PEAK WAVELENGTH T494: 494.032 nm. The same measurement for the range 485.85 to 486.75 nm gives 486.469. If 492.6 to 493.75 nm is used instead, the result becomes 493.123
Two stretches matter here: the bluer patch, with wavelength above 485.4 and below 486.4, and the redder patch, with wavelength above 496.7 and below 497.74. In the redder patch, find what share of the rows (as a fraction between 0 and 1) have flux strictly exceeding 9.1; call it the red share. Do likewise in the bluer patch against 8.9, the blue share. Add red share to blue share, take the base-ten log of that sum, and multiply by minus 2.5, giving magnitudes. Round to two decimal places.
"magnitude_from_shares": 0.13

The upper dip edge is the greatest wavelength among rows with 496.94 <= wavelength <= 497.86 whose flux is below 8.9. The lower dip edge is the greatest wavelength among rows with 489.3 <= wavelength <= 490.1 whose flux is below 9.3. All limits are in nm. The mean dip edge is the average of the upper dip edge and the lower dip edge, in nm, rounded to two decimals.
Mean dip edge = 493.93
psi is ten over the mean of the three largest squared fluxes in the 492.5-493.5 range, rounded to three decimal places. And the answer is 0.116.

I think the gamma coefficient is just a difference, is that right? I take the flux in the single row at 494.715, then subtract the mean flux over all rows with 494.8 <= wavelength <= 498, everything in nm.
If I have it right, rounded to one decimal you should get -2.1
